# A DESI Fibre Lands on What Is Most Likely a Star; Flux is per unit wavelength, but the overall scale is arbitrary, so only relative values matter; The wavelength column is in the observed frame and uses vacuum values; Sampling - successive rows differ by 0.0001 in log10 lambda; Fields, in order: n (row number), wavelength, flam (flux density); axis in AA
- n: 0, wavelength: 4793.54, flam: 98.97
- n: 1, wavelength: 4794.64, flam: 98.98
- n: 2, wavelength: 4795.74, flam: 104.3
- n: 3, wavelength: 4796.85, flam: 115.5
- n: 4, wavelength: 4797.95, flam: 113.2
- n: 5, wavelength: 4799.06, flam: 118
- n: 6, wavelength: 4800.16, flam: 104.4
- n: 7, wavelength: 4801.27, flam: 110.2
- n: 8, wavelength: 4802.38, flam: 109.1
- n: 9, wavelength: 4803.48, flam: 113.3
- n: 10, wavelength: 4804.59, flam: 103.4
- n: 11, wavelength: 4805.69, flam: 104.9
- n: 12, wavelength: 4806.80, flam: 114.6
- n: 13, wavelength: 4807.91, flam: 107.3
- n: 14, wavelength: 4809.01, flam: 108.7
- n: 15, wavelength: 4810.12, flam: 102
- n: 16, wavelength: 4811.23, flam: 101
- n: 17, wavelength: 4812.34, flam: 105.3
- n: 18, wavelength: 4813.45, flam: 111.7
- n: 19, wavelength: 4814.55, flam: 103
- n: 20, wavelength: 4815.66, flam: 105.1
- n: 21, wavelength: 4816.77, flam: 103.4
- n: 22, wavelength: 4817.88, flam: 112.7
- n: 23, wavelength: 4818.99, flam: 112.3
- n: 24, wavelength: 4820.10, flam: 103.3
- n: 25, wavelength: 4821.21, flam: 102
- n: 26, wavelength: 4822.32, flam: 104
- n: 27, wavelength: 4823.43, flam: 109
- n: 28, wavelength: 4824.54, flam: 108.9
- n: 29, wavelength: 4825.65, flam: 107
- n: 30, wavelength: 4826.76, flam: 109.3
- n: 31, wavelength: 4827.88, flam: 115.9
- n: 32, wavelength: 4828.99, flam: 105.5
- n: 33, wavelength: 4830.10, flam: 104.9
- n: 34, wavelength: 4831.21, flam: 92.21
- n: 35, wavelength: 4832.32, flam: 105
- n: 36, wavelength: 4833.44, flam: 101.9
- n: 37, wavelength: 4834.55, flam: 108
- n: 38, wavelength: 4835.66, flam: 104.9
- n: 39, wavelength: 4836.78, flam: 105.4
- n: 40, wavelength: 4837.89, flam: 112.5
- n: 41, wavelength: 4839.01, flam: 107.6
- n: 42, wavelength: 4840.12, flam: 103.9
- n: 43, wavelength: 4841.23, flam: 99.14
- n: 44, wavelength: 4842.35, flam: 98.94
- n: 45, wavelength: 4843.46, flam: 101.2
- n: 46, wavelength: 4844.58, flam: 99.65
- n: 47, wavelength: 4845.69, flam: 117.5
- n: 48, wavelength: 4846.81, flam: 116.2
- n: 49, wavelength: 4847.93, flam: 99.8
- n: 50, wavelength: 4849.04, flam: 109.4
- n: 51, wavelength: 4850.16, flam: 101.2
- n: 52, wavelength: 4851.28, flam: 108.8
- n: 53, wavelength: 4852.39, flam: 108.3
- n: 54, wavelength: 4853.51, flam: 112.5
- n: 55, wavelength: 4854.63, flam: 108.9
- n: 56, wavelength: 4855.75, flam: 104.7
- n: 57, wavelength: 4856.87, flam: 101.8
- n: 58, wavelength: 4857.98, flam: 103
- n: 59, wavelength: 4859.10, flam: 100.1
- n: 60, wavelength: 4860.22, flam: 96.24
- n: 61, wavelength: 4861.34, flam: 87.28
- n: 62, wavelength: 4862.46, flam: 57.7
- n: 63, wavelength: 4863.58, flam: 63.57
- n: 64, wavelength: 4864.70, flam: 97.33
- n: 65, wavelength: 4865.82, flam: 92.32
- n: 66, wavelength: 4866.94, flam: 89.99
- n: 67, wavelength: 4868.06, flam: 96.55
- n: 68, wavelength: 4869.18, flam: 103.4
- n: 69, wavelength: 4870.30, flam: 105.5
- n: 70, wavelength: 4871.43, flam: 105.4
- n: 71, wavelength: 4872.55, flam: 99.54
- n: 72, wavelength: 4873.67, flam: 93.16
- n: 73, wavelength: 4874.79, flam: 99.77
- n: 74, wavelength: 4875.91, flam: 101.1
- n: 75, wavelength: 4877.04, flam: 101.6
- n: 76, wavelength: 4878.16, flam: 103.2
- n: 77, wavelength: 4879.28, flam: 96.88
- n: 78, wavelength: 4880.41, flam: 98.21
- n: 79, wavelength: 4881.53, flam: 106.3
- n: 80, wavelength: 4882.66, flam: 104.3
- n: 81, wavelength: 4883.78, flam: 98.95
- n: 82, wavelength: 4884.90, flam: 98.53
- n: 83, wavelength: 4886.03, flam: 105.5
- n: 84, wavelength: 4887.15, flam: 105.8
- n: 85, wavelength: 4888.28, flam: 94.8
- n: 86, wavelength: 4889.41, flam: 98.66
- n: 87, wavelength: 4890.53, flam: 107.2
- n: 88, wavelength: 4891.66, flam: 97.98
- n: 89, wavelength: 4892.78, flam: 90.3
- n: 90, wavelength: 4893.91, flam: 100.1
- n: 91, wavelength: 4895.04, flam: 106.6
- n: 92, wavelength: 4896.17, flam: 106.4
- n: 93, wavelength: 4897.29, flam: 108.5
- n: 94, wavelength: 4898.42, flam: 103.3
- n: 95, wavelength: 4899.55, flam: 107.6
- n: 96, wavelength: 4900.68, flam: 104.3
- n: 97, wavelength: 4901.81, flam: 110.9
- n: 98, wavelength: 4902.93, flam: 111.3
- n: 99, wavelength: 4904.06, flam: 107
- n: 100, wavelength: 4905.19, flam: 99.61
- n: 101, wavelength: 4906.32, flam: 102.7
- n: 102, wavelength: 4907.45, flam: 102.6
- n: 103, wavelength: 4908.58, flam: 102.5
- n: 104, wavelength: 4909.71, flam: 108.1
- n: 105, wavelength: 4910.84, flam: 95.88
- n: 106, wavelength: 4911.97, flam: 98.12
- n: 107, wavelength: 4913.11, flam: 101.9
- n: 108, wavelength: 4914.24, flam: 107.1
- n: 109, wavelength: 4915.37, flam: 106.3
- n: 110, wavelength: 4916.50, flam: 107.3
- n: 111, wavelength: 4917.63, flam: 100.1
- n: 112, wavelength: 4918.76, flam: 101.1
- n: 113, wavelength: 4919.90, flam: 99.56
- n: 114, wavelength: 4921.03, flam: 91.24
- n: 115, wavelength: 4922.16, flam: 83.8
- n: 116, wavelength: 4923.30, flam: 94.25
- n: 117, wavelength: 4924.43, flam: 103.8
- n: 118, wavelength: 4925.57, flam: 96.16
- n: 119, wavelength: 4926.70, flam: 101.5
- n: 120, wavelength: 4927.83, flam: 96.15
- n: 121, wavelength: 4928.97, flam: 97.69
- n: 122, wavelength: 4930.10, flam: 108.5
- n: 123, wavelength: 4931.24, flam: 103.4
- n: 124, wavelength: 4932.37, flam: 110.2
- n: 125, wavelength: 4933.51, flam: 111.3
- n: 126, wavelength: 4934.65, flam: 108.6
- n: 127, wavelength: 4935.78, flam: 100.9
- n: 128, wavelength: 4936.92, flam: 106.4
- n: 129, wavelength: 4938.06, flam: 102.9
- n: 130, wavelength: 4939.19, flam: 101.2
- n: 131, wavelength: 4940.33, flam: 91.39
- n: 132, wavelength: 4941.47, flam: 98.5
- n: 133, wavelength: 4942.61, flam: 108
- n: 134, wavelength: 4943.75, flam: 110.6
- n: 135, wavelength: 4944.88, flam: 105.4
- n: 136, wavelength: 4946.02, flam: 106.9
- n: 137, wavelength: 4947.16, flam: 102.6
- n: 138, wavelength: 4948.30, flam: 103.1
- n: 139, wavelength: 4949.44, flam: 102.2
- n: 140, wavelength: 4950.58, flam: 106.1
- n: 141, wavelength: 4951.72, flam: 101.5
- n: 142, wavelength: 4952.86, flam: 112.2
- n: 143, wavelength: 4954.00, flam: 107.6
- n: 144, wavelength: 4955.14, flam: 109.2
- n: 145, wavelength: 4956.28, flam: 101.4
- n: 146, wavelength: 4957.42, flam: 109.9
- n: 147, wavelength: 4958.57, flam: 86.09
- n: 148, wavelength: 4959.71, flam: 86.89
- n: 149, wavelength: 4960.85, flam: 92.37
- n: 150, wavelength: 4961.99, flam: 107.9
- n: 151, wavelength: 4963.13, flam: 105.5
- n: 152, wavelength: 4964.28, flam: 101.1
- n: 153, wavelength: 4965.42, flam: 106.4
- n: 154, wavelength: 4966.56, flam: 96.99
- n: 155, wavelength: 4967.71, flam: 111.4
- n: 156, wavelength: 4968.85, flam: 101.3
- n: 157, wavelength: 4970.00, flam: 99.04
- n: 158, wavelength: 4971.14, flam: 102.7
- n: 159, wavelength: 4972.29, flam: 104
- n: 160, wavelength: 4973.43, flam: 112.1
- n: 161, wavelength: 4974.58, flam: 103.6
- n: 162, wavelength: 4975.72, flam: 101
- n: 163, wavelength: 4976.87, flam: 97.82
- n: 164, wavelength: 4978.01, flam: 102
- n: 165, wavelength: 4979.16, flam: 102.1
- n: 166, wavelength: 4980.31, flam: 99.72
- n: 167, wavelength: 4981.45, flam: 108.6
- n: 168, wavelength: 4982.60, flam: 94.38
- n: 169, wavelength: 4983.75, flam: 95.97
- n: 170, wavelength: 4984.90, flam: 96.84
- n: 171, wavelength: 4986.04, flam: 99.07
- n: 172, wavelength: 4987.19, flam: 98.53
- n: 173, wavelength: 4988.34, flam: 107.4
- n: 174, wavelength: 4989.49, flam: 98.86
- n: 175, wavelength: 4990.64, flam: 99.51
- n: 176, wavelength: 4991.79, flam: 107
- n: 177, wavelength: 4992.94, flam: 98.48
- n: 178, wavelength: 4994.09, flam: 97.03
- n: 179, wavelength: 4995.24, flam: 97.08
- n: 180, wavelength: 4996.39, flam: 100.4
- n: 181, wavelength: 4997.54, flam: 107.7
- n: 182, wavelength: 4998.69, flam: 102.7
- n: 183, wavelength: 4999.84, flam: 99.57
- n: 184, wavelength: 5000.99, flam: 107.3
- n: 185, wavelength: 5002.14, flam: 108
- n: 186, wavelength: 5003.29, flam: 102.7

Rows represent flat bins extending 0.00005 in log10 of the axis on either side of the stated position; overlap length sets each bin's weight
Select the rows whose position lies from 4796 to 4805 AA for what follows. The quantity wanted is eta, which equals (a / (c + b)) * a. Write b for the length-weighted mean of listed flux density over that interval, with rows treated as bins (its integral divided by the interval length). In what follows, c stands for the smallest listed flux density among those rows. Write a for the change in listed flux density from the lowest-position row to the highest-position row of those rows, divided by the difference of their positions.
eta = 0.011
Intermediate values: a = -1.6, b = 111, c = 103.4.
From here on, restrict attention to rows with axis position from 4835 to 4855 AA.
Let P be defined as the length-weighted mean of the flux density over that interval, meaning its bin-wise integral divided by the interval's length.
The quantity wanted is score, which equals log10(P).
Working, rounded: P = 106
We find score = 2.03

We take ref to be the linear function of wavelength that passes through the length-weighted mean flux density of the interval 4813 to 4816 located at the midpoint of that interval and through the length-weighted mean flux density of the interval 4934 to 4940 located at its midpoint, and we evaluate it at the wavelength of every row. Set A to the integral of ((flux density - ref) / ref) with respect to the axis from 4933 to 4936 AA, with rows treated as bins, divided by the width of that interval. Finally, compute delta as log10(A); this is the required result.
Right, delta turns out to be -1.43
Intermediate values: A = 0.037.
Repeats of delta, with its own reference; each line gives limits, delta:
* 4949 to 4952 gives -2.65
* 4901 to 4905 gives -1.42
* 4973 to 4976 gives -1.52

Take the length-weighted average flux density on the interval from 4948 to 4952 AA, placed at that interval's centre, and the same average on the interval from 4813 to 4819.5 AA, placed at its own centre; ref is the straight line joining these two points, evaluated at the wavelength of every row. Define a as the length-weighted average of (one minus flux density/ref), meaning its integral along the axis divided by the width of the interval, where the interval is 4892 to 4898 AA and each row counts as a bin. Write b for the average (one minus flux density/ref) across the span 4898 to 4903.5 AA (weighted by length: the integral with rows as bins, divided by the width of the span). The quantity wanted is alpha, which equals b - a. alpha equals -0.05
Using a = 0.029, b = -0.02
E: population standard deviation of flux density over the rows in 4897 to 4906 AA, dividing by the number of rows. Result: 4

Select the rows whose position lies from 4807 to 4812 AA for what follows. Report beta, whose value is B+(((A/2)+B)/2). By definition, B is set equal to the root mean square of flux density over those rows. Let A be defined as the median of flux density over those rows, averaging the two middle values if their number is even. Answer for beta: 183.4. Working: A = 105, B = 105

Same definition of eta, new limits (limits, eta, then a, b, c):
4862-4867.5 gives 0.376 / 7.2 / 81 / 57.7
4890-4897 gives 0.000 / -0.1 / 102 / 90.3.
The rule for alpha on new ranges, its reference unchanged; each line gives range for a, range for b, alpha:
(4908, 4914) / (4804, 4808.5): -0.02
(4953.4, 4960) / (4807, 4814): -0.01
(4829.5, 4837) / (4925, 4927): 0.01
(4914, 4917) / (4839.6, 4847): 0.04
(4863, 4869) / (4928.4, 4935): -0.19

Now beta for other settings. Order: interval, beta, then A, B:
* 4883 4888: 178.9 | 102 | 102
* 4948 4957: 184.4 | 105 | 105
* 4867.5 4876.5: 176.1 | 100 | 101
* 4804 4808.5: 188.0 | 106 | 108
